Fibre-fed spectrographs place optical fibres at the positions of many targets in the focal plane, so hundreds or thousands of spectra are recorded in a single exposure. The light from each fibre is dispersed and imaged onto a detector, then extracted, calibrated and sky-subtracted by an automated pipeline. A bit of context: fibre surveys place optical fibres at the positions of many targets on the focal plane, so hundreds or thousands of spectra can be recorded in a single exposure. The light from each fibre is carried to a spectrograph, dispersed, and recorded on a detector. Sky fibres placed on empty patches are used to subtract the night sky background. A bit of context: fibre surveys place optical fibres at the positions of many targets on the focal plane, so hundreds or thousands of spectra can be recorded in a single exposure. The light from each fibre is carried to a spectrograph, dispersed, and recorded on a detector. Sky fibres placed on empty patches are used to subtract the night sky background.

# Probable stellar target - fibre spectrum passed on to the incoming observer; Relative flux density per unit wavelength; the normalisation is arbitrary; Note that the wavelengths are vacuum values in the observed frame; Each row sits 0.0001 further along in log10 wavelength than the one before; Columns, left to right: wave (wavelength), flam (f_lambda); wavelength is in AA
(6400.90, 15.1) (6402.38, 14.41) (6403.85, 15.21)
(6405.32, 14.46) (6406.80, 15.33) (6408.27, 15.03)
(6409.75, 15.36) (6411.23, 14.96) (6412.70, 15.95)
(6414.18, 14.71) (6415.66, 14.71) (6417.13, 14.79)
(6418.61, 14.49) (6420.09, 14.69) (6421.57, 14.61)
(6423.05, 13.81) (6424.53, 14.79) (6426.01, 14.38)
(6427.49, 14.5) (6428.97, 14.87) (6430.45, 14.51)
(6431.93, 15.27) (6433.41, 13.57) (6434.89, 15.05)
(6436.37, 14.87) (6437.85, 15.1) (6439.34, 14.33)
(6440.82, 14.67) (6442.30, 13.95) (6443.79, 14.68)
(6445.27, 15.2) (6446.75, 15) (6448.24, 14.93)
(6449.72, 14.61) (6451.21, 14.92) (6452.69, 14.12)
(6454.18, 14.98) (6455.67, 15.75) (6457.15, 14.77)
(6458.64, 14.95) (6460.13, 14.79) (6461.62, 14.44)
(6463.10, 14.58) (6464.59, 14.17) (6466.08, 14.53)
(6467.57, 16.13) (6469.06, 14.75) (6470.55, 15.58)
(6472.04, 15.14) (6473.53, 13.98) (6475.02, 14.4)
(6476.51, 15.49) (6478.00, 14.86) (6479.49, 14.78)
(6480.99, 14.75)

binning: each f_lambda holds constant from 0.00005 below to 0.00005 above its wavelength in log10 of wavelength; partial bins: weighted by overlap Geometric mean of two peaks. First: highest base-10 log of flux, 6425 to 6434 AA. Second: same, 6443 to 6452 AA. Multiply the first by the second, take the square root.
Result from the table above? 1.183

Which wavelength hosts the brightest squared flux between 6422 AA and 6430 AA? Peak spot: 6428.97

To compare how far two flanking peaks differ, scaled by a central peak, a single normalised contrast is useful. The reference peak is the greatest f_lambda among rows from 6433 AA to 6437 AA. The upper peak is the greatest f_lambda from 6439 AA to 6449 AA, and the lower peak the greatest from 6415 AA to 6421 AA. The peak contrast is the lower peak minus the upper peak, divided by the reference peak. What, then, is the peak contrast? -0.027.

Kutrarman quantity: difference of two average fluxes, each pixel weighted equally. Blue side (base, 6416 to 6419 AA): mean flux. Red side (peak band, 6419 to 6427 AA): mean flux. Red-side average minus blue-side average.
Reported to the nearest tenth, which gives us -0.2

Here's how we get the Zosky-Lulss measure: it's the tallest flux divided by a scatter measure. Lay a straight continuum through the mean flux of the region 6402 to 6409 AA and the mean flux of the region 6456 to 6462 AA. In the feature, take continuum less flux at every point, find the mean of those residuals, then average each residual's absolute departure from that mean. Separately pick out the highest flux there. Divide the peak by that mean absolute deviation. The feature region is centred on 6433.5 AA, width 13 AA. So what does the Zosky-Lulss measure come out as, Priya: 38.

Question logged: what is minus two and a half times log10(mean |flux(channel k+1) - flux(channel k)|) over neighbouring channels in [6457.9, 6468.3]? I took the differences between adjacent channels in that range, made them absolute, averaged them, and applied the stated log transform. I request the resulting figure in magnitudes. 0.75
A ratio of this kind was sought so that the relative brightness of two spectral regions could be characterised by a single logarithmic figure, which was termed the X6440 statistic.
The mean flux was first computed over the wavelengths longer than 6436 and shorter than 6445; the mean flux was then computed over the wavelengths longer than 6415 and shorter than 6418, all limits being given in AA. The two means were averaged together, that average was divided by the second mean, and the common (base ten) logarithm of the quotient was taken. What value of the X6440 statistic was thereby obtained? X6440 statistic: -0.002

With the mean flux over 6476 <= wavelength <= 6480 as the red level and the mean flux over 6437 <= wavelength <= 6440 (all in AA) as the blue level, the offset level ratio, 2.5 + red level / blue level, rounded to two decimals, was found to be 3.52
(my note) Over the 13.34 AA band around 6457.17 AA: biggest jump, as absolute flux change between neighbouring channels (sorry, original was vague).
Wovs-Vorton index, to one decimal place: 1.0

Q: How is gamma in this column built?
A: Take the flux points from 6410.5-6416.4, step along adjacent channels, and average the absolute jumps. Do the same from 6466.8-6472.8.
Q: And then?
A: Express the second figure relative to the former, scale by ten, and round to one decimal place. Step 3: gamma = 11.9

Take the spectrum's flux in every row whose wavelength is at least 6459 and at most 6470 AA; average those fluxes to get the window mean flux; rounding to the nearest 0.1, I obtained 14.8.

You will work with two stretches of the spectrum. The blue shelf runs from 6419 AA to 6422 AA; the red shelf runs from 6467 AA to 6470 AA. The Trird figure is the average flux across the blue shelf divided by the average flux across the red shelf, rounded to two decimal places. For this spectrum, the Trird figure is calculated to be 0.95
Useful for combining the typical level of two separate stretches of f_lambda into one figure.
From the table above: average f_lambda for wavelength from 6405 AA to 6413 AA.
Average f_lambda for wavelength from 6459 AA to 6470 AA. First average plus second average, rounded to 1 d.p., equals 30.0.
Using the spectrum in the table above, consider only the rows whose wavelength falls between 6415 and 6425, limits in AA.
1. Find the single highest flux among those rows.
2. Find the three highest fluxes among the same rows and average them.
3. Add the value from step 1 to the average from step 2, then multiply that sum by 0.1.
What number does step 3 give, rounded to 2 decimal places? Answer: 2.96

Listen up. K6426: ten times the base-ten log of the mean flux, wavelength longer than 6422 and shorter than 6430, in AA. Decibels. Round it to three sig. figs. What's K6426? 11.6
